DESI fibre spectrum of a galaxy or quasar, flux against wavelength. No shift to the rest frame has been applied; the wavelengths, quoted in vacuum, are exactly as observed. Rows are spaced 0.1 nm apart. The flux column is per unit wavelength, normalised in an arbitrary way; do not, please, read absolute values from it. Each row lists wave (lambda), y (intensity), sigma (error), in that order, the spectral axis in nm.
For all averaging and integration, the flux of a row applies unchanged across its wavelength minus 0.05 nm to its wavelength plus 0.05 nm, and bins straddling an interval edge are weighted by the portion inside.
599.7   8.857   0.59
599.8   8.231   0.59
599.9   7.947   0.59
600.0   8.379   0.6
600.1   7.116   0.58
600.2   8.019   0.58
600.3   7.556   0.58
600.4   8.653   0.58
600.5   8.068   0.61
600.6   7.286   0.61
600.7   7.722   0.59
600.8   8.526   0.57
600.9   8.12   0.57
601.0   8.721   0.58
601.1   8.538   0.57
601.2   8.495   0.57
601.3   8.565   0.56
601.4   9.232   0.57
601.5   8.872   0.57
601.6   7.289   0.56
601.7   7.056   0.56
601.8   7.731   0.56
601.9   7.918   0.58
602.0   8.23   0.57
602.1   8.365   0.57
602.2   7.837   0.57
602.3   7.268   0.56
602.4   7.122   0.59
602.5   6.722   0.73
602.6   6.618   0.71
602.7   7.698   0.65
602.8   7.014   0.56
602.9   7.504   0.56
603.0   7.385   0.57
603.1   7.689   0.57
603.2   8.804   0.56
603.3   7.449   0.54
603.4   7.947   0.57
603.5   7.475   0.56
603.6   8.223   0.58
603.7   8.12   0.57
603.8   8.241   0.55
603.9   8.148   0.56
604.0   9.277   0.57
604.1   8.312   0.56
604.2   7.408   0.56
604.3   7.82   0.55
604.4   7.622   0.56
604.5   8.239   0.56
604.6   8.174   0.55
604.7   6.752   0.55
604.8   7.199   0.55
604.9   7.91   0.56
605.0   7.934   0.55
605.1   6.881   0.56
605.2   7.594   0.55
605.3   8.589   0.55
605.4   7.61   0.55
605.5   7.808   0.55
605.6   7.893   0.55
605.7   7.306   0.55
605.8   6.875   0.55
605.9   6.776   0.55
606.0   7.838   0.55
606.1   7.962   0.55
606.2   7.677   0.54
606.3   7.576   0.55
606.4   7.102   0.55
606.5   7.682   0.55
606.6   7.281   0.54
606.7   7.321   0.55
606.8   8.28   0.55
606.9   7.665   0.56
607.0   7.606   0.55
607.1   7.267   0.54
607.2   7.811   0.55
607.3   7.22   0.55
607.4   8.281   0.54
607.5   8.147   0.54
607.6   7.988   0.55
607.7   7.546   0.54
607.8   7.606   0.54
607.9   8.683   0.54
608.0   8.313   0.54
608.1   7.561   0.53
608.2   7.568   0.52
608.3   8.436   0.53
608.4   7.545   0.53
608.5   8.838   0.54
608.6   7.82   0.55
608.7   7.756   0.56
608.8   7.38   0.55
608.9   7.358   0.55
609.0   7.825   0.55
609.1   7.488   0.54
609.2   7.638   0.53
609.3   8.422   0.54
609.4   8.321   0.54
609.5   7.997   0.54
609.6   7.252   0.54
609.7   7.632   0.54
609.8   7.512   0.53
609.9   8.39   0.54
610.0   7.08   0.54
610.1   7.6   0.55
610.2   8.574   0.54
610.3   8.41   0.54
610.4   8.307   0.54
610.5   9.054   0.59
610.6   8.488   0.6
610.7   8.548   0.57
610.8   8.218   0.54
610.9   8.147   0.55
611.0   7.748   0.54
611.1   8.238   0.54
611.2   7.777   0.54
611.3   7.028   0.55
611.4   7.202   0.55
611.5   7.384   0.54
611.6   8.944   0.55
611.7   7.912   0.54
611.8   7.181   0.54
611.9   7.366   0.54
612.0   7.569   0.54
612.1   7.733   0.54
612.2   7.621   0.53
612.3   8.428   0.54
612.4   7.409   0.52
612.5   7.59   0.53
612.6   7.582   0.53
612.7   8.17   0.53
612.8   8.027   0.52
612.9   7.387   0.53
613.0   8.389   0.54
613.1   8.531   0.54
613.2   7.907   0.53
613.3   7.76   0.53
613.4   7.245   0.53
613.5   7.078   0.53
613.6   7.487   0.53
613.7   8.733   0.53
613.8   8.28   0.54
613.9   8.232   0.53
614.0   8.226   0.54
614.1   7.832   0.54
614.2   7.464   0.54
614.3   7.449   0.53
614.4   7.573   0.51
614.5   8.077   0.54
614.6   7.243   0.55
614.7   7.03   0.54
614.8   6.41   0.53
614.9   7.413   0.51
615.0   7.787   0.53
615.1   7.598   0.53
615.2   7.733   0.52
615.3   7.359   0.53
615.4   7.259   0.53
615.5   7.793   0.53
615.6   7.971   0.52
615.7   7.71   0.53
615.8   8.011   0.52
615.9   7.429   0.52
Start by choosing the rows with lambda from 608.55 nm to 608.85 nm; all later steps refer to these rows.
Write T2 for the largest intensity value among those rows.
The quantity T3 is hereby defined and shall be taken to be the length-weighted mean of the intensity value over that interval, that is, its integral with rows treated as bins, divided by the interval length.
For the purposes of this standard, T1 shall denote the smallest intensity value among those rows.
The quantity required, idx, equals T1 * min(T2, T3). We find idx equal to 56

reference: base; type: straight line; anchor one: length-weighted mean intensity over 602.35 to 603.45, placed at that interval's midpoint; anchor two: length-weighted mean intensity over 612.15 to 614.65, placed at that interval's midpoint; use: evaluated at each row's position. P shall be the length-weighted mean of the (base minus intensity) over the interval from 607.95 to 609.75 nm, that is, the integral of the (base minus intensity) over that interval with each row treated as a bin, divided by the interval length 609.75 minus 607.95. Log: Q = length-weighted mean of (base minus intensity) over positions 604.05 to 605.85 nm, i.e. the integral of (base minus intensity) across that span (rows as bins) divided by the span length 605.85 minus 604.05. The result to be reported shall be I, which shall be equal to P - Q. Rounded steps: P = -0.18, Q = -0.14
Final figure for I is 0.0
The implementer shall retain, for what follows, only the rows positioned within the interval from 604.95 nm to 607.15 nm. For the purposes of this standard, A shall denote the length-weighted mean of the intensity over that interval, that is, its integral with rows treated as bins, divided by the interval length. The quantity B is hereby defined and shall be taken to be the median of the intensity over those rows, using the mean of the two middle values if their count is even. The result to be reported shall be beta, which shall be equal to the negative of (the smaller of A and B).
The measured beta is -7.57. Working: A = 7.6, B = 7.6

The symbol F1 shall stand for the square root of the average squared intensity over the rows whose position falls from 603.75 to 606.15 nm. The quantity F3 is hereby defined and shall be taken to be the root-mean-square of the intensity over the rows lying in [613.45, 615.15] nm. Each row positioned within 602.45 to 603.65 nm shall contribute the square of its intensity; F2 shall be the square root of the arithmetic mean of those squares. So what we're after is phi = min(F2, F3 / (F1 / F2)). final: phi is 7.45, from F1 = 7.78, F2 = 7.6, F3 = 7.66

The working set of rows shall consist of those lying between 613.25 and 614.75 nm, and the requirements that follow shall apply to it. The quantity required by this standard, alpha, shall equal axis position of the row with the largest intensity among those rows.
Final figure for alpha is 613.7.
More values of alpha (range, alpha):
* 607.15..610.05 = 608.5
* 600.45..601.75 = 601.4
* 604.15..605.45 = 605.3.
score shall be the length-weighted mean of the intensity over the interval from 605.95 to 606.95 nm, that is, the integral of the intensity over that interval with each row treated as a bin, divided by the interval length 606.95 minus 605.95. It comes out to 7.64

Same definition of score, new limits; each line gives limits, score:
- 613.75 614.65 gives 7.82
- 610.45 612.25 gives 7.90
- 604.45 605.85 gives 7.63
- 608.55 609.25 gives 7.61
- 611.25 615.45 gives 7.68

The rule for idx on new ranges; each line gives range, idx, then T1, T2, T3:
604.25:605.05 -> 52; 6.752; 8.239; 7.71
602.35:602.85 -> 47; 6.618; 7.698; 7.03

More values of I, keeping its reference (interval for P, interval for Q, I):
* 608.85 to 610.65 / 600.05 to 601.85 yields 0.4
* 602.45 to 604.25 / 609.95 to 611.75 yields 0.0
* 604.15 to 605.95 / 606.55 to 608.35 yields 0.1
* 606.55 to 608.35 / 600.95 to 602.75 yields 0.3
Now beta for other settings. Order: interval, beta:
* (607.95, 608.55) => -7.94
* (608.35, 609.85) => -7.64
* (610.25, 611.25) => -8.27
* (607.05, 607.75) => -7.75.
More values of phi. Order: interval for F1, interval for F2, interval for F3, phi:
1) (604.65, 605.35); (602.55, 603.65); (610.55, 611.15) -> 7.64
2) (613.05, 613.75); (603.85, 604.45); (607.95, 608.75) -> 8.12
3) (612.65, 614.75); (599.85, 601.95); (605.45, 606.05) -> 7.69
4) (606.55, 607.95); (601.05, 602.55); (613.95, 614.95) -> 7.69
